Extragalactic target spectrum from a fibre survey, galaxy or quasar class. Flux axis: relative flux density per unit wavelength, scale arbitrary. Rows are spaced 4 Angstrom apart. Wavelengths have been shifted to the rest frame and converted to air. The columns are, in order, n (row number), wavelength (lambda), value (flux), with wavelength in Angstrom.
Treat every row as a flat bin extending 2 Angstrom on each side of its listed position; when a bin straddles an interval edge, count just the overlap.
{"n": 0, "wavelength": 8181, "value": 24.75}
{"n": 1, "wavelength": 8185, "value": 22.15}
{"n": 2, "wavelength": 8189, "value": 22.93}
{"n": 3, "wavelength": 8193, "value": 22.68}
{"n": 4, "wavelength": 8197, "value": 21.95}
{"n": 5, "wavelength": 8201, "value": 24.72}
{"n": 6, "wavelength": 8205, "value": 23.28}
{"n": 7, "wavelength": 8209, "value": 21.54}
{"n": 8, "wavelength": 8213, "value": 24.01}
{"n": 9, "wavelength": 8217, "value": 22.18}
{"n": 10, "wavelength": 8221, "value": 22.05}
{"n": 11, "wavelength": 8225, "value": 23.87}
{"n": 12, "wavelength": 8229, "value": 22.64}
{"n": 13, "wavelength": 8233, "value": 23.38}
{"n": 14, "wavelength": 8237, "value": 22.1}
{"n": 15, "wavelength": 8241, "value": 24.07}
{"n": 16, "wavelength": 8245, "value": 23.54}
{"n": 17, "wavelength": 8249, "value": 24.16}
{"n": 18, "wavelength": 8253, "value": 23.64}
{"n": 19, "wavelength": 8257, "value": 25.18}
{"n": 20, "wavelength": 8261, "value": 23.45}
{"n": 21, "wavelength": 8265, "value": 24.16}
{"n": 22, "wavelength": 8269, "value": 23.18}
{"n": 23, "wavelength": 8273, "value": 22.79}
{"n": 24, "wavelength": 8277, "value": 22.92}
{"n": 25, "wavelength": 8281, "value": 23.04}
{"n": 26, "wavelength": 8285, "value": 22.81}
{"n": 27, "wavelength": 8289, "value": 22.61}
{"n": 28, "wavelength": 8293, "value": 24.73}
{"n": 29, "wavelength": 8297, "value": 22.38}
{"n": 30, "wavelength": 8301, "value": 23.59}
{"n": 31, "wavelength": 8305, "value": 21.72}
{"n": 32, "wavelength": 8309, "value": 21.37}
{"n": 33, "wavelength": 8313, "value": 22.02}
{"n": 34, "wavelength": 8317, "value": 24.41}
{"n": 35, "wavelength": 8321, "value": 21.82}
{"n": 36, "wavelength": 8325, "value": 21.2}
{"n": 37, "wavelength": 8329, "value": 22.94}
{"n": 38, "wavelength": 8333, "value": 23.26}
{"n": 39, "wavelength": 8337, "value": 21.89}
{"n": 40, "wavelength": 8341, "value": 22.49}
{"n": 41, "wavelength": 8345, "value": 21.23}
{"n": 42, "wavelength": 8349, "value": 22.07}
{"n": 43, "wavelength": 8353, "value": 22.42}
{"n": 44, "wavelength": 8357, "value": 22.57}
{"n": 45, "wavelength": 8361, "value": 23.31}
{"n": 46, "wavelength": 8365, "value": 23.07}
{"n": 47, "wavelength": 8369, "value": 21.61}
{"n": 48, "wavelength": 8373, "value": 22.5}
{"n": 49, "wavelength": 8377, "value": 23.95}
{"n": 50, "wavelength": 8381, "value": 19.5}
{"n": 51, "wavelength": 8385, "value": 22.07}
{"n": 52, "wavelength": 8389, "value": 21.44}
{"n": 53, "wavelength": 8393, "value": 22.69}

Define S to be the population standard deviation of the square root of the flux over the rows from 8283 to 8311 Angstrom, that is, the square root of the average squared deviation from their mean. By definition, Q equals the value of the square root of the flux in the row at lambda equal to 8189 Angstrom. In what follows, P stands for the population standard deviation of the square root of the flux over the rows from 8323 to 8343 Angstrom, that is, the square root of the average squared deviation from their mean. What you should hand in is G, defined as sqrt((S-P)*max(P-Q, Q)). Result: 0.39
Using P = 0.078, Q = 4.79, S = 0.110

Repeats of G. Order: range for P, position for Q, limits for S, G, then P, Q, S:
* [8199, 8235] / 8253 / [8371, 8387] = 0.58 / 0.103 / 4.86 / 0.173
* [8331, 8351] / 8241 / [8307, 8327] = 0.50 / 0.071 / 4.91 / 0.121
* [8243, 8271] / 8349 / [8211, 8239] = 0.30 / 0.063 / 4.70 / 0.082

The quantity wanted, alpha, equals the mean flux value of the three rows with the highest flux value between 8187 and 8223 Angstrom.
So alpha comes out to 24.0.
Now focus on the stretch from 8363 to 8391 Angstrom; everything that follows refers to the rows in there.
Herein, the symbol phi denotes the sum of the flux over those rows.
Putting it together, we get 154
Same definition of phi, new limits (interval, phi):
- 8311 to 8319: 46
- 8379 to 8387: 42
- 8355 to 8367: 69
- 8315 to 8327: 67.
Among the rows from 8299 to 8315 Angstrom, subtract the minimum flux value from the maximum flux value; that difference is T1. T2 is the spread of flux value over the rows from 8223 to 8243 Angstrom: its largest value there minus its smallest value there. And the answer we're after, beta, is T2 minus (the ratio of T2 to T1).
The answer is 1.1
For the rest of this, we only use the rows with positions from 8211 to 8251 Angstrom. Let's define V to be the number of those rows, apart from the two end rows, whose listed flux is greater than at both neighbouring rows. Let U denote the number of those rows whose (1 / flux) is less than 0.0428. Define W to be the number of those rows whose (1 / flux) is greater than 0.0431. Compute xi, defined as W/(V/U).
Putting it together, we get 8.0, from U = 6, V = 3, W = 4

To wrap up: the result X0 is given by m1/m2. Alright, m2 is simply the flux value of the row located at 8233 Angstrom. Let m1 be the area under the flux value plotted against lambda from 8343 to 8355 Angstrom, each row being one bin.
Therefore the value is 11.2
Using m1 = 263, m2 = 23.38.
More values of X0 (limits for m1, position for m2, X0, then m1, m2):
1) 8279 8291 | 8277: 11.9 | 274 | 22.92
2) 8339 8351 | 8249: 10.9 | 263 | 24.16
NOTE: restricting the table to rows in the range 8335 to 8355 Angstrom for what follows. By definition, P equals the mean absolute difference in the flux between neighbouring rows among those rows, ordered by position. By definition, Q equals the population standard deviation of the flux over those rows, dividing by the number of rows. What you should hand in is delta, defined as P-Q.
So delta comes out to 0.31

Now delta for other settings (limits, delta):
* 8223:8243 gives 0.56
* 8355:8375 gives 0.25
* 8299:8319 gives 0.14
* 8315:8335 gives 0.19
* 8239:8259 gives 0.22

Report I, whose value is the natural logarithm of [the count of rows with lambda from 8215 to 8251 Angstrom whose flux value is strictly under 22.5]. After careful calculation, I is 1.10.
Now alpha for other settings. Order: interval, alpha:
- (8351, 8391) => 23.4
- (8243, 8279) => 24.5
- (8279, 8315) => 23.8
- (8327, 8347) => 22.9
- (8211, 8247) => 24.0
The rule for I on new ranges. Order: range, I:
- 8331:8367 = 1.61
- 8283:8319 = 1.39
